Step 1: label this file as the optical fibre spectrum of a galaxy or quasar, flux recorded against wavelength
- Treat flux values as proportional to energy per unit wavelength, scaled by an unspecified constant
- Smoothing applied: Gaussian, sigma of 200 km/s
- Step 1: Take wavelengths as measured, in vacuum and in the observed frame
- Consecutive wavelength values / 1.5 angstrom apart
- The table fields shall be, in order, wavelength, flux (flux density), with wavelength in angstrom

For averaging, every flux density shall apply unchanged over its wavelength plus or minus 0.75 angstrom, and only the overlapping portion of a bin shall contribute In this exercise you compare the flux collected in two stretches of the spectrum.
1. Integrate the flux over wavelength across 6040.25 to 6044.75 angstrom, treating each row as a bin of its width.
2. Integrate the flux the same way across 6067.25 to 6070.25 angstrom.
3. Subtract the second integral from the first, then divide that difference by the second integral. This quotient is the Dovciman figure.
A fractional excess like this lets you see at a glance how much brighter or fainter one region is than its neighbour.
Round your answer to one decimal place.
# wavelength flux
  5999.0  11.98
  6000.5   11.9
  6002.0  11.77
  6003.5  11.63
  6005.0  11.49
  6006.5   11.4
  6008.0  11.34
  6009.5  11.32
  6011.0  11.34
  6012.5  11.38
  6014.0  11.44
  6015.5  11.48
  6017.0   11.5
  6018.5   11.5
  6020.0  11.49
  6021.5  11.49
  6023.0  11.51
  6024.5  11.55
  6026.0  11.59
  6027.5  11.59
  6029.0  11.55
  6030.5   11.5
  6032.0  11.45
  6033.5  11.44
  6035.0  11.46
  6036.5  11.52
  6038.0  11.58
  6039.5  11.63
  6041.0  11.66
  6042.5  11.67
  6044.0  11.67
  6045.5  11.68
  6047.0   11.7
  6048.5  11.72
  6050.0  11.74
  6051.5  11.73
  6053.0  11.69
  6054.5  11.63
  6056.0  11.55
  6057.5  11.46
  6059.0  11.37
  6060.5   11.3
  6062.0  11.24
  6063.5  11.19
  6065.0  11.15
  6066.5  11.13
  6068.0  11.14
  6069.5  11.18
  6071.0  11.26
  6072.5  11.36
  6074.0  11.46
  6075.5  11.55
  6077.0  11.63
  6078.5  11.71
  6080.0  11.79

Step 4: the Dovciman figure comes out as 0.6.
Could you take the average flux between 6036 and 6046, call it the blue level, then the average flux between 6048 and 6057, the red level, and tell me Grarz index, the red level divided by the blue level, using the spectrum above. 1.00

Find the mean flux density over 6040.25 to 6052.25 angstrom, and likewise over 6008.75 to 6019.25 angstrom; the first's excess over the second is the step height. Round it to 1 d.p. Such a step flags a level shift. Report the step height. 0.3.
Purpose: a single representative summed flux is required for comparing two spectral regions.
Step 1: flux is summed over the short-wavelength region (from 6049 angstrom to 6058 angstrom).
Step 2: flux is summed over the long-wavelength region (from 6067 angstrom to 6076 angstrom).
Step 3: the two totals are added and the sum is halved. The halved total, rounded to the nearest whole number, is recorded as 69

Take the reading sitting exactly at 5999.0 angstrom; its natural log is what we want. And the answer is 2.48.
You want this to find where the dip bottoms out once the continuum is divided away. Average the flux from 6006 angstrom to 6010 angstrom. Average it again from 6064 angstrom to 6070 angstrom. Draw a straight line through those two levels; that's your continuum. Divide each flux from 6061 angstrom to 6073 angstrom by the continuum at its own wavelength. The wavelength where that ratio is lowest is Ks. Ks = 6066.5 angstrom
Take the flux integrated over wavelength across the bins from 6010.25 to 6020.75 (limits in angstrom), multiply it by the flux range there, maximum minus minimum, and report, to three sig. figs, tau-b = 19.2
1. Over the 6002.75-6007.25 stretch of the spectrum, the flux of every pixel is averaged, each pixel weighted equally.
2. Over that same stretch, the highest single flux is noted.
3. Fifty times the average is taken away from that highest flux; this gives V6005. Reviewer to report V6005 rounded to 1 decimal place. -563.7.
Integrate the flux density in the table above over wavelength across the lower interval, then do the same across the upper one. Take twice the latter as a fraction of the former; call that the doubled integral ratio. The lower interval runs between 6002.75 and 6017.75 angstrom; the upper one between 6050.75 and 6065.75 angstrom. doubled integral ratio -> 2.00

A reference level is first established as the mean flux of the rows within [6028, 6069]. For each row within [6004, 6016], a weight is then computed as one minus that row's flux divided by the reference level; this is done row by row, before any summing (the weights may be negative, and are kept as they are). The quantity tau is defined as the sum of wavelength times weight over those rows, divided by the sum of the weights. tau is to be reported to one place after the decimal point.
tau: 6010.0 angstrom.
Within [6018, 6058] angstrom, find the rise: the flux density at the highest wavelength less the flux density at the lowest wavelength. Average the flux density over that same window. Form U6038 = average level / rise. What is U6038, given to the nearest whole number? -290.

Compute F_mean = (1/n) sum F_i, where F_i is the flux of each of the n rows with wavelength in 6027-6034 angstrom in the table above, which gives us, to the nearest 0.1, 11.5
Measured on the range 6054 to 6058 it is 11.5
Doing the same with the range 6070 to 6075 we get 11.4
